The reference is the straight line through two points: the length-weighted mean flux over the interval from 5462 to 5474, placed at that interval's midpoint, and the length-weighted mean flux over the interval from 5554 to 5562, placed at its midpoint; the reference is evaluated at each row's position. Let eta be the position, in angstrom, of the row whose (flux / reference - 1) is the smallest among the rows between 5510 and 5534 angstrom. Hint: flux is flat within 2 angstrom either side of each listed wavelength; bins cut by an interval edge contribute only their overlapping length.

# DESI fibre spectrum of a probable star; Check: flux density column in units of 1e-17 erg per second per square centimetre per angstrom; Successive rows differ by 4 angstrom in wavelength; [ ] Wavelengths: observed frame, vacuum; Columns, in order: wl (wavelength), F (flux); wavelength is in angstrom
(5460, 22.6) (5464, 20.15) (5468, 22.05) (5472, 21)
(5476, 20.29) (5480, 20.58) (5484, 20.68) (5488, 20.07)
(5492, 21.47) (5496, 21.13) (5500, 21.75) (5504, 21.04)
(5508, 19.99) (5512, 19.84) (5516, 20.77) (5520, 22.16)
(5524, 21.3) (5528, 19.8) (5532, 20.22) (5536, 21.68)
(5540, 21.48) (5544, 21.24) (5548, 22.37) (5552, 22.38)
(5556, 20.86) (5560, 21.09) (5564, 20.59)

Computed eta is 5528 angstrom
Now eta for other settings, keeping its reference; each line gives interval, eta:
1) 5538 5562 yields 5556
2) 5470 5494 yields 5488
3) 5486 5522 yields 5512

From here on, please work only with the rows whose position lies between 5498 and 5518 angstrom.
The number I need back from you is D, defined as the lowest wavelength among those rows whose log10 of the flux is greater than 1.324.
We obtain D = 5500 angstrom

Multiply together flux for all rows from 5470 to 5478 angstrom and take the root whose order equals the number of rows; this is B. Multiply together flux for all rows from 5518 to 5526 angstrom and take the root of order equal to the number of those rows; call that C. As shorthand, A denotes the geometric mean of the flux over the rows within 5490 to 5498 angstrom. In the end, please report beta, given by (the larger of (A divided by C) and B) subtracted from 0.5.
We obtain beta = -20.1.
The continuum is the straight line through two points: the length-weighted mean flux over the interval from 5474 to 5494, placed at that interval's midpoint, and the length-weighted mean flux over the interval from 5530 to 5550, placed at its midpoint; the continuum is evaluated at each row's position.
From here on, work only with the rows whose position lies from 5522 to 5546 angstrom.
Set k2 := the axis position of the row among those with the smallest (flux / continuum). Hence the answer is 5528 angstrom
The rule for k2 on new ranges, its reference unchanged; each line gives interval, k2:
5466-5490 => 5488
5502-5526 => 5512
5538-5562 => 5556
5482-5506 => 5488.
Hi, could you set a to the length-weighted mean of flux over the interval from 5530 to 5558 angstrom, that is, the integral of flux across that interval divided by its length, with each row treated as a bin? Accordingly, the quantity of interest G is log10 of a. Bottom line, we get 1.33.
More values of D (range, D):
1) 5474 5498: 5492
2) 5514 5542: 5520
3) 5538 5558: 5540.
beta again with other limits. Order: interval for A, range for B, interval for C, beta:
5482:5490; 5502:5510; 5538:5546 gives -20.0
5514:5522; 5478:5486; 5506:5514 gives -20.1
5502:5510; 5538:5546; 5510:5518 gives -20.9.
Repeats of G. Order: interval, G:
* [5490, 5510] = 1.32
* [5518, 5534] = 1.32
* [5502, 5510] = 1.31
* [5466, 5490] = 1.32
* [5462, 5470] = 1.32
